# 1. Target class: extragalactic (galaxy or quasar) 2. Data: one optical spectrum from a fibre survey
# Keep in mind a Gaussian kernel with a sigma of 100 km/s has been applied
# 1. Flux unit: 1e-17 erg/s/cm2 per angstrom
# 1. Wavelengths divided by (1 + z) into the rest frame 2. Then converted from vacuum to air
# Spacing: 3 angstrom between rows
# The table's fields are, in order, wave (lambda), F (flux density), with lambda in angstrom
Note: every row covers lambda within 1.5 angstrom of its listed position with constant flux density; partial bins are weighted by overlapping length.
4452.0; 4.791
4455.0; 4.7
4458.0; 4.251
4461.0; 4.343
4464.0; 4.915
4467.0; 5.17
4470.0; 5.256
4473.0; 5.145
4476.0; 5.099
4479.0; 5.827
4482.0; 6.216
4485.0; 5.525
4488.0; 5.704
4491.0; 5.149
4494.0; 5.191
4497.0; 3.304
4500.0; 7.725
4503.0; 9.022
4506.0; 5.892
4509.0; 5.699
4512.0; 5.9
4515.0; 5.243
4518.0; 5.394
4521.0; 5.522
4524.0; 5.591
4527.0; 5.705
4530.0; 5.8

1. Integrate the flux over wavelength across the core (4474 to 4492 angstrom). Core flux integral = 101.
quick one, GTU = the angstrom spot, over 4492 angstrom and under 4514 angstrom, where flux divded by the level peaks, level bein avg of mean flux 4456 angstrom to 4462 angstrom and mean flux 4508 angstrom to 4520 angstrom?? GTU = 4503.0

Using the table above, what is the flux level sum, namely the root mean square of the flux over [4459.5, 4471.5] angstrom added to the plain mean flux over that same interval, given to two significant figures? 9.9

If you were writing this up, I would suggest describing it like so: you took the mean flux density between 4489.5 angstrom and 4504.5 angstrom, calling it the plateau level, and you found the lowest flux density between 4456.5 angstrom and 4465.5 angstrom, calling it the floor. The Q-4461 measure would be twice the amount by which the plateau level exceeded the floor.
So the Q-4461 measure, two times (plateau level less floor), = 3.7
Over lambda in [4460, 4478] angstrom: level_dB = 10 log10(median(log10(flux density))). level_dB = -1.49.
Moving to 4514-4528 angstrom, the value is -1.30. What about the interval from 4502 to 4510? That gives -1.13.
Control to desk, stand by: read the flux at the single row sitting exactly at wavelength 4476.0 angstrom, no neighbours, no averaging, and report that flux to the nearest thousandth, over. 5.099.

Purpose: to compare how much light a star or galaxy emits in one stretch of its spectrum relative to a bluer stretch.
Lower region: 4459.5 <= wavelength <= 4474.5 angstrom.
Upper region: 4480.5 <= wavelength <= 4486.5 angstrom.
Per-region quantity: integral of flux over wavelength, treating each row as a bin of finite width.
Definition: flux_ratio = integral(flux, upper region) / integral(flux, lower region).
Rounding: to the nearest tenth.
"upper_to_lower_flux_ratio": 0.5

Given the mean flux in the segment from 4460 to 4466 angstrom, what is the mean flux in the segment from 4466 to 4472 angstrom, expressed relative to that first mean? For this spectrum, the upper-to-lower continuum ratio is 1.1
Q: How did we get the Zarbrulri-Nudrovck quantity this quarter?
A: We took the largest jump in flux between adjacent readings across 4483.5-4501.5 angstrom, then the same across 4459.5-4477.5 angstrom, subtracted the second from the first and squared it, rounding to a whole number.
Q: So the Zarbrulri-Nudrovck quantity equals 15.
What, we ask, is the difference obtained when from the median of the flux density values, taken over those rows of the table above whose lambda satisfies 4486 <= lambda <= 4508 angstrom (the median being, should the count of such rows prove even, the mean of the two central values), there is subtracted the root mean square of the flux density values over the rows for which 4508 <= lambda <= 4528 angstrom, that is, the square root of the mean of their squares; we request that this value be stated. 0.1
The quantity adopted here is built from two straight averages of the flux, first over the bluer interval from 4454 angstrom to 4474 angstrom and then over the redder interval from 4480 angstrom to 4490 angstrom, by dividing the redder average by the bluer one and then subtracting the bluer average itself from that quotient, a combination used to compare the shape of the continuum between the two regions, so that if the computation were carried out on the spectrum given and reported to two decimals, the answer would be -3.62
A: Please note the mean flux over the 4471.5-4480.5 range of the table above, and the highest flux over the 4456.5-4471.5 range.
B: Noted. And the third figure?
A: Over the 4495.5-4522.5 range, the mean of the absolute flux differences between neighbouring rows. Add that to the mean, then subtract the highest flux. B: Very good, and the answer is 1.37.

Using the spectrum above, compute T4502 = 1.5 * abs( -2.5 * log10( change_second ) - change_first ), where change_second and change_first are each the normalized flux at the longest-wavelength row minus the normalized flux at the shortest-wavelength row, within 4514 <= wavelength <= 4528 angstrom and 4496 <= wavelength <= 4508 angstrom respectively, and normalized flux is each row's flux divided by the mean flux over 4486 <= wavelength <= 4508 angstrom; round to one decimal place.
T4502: 3.5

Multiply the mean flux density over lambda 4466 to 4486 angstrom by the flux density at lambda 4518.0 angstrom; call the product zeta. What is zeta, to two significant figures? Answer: 29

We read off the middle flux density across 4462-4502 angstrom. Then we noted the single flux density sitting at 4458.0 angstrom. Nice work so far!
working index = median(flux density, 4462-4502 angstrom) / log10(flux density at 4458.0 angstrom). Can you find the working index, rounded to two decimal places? 8.26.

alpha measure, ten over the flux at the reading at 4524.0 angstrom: 1.79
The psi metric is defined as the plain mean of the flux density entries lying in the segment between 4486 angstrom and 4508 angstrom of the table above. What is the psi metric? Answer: 6.0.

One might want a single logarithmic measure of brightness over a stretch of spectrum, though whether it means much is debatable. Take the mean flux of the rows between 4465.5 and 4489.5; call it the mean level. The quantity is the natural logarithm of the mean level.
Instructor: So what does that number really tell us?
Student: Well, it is 1.70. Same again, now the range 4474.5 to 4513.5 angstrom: 1.77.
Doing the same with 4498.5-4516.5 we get 1.88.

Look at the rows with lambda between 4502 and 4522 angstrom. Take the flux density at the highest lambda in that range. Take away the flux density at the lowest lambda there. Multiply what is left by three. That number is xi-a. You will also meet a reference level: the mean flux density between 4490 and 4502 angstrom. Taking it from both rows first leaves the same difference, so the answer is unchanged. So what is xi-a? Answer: -10.5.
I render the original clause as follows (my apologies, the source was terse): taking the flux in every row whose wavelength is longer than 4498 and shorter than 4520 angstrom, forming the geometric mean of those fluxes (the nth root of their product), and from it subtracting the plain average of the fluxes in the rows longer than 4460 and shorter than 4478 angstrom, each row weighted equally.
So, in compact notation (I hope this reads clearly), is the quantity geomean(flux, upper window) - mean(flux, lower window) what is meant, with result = 1.3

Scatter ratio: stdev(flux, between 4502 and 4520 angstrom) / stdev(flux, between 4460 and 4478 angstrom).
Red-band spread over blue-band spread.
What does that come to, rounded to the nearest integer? 4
